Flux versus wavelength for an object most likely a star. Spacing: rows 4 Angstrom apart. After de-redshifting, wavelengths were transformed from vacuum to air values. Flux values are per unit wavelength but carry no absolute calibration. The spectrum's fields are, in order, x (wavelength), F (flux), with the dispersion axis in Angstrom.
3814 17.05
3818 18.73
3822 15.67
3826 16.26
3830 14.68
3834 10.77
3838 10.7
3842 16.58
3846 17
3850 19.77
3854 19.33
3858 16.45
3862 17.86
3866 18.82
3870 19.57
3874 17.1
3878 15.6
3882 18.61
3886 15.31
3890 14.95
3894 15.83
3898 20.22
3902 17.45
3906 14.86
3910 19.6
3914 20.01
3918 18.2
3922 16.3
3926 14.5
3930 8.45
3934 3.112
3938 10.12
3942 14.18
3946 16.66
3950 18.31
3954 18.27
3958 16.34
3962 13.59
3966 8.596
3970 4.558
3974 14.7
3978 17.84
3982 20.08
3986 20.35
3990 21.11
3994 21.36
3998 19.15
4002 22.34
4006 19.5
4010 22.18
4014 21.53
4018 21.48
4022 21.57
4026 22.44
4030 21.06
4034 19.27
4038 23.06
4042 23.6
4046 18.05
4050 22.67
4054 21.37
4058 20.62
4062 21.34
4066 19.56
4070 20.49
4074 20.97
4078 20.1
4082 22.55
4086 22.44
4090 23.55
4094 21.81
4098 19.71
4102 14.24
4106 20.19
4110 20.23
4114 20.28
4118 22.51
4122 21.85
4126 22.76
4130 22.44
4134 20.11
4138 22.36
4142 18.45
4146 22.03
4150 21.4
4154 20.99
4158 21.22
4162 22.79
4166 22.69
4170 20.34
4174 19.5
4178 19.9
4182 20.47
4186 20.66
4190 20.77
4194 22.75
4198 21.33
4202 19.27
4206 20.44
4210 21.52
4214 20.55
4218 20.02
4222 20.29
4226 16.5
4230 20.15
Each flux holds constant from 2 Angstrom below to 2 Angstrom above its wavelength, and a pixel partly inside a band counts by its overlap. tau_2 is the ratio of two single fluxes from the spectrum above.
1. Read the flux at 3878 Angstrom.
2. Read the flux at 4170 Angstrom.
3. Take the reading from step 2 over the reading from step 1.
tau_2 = 1.3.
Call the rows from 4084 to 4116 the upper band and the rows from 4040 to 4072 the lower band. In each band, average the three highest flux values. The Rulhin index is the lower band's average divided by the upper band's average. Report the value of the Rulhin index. 1.00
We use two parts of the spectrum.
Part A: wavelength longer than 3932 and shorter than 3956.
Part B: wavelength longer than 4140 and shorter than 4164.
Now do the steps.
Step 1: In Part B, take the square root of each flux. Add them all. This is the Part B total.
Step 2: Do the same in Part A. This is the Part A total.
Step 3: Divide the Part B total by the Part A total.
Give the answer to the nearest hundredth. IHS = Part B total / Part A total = 1.29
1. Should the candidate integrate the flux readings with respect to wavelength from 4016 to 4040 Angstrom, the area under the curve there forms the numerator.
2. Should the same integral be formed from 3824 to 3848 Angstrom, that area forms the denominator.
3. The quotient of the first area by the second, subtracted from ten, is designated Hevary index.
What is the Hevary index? 8.5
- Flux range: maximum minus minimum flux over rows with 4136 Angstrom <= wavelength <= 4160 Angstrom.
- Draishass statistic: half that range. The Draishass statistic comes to 2.0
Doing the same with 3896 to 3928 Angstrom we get 2.9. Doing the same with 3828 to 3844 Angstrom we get 2.9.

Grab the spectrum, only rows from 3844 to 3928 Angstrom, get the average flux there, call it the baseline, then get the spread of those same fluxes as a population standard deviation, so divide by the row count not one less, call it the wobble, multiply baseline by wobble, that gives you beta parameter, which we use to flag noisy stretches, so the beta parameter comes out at 32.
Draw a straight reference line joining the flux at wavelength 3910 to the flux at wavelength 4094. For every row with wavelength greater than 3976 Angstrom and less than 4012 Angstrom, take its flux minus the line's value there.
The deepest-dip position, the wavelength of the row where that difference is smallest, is 3978 Angstrom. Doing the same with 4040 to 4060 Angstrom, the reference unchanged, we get 4046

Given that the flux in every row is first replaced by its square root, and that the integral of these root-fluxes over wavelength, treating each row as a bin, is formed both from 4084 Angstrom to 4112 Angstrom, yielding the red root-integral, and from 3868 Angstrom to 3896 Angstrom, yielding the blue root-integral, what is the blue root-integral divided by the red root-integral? 0.91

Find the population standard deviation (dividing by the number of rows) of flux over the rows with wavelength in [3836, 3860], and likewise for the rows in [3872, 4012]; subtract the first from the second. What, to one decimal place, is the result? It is 1.6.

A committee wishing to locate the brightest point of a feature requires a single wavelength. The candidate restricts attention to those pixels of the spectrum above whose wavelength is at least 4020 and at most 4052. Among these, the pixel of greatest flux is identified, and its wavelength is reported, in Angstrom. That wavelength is 4042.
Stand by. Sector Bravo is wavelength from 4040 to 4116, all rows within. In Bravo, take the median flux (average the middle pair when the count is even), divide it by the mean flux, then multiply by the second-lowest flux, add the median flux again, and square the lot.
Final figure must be 1488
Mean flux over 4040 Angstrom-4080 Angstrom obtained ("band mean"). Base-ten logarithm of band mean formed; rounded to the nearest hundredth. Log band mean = 1.32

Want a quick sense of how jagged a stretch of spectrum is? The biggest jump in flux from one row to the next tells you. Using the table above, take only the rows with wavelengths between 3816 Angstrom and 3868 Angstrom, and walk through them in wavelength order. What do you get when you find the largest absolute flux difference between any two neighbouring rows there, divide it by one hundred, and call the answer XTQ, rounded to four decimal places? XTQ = 0.0588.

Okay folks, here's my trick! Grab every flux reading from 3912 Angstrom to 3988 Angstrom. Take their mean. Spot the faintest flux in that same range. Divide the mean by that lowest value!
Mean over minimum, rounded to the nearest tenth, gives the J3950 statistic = 4.6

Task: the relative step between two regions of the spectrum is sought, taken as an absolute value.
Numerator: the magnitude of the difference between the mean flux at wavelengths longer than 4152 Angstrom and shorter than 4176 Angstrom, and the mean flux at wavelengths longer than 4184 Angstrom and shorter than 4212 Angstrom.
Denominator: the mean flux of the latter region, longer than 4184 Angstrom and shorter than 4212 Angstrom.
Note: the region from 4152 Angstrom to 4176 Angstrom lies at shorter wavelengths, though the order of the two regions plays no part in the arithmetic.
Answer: 0.01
